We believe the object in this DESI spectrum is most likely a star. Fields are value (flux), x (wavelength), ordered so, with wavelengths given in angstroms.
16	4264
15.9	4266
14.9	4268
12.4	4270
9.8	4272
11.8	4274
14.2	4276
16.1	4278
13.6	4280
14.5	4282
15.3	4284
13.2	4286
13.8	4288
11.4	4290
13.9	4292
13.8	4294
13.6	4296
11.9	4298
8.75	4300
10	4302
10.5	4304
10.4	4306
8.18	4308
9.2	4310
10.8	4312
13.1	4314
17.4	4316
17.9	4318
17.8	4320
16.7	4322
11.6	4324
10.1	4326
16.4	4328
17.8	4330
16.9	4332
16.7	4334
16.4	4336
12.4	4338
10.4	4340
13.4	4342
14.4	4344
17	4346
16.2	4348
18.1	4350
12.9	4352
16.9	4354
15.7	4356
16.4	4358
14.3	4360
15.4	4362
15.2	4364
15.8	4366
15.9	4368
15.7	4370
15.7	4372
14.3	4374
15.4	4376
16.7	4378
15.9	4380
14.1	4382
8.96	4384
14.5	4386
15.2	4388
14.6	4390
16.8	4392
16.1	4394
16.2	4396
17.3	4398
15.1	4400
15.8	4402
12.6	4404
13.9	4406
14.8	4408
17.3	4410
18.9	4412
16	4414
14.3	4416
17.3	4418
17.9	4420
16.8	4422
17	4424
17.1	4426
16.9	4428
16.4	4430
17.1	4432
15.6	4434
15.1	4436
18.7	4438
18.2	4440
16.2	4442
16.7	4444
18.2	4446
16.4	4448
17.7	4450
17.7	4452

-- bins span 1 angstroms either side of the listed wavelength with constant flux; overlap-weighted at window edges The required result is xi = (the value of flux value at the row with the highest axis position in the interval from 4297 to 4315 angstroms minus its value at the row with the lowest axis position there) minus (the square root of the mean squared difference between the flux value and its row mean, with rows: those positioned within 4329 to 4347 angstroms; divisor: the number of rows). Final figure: -1.2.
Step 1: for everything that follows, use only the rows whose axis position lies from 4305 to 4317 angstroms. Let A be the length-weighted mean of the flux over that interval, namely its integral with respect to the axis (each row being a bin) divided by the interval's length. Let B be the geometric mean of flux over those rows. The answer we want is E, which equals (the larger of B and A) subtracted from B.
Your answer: -0.36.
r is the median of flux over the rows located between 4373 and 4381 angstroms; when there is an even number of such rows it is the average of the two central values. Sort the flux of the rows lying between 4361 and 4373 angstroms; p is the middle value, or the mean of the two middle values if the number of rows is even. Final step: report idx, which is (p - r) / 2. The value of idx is 0.0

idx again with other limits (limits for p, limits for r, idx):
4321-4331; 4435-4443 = -0.4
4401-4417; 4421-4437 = -0.8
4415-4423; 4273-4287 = 1.4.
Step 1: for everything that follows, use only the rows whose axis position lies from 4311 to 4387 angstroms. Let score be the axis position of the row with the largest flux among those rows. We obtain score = 4350 angstroms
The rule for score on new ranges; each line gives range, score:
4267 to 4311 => 4278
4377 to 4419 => 4412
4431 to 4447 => 4438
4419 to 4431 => 4420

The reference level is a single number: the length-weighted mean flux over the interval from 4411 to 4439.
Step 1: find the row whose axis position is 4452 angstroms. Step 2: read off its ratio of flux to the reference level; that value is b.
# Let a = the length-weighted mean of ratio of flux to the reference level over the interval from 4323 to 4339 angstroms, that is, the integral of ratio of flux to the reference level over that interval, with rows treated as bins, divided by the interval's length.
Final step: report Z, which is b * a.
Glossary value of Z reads 0.9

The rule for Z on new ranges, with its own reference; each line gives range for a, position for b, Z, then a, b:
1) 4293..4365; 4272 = 0.5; 0.83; 0.58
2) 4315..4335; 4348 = 0.9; 0.95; 0.96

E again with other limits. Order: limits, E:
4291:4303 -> -0.18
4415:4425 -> -0.05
